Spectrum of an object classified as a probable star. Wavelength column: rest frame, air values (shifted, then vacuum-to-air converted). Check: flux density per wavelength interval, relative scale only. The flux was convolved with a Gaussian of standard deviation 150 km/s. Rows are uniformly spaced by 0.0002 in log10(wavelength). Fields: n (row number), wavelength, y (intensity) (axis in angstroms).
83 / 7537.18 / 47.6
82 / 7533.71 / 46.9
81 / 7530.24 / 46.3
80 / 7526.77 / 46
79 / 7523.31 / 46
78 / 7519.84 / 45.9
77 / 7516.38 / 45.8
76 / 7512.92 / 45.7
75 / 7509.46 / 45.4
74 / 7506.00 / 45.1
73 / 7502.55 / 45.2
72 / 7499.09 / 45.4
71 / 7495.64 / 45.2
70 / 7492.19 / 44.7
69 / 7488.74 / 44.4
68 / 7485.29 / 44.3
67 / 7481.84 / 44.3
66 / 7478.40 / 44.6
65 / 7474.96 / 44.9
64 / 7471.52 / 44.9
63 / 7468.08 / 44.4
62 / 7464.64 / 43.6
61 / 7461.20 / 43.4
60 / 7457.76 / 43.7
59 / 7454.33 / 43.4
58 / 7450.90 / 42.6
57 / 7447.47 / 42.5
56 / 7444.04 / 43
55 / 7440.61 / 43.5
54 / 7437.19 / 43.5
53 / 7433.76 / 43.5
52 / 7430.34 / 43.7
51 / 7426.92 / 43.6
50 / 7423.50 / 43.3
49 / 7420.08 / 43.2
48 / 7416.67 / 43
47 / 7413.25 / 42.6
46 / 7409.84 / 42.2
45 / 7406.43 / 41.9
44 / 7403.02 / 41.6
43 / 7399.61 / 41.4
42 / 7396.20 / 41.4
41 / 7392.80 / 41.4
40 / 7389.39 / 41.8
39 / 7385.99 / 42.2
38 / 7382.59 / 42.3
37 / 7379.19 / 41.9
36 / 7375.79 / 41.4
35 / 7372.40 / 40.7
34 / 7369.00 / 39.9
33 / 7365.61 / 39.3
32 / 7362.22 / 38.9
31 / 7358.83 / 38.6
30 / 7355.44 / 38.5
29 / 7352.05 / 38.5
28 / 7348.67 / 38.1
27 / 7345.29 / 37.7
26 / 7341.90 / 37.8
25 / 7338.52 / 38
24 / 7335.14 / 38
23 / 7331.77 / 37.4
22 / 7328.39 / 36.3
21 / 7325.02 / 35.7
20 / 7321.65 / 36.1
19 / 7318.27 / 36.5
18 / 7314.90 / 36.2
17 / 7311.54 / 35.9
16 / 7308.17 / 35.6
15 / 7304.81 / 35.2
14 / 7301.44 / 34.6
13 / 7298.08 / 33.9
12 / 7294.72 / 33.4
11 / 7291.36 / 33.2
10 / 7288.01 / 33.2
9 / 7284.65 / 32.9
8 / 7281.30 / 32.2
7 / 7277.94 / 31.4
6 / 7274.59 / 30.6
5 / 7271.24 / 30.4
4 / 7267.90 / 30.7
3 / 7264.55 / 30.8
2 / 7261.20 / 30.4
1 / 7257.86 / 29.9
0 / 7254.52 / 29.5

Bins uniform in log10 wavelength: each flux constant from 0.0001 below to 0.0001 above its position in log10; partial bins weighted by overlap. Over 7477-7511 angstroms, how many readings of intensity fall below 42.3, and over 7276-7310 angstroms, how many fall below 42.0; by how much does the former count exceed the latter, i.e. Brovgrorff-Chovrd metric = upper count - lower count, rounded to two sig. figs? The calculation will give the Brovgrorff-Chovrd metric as -10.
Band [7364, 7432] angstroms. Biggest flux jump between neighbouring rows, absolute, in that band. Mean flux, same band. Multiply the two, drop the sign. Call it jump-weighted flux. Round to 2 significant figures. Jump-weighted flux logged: 34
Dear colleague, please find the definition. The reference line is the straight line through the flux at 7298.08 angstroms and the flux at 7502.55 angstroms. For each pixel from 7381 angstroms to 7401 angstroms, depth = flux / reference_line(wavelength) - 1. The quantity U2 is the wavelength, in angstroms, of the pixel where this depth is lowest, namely 7399.61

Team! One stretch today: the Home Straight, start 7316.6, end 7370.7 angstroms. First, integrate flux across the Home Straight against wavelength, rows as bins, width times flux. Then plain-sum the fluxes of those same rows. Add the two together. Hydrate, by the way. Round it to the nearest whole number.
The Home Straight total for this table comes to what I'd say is 2652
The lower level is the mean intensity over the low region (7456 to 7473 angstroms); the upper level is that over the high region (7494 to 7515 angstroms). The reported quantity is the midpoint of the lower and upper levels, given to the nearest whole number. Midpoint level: 45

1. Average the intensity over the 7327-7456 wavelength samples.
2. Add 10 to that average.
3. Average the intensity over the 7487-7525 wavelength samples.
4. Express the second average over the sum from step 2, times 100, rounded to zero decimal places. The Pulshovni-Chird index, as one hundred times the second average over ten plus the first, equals 89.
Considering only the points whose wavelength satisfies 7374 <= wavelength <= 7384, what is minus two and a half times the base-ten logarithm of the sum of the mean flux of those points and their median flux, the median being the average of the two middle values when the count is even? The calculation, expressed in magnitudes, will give -4.81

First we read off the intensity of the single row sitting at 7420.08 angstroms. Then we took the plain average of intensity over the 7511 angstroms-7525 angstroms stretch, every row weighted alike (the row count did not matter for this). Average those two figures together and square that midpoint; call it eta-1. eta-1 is 1982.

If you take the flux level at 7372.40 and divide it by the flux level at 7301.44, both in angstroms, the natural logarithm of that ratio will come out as 0.16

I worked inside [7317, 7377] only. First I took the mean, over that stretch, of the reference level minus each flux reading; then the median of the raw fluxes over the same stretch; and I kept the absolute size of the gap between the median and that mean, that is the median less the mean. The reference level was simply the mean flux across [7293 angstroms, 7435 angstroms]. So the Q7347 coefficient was 36.9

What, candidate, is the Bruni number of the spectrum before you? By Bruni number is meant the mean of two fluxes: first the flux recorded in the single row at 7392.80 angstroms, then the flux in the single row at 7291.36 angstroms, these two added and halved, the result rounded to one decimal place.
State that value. 37.3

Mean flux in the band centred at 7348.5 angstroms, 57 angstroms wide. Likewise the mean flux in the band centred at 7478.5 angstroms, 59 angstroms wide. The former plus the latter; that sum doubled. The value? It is 165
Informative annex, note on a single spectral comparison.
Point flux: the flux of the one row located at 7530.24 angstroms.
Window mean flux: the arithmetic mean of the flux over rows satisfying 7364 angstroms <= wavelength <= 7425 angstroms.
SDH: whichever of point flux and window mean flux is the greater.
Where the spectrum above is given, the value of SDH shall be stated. 46.3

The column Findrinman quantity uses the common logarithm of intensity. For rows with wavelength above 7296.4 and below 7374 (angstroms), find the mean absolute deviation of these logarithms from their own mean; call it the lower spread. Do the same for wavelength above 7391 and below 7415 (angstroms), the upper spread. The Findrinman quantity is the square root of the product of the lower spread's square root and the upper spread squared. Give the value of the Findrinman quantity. 0.0014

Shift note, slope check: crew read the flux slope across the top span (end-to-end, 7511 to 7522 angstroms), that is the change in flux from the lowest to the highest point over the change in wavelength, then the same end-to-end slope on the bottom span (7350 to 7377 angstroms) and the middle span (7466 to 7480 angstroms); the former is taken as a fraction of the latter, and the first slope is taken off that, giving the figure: 6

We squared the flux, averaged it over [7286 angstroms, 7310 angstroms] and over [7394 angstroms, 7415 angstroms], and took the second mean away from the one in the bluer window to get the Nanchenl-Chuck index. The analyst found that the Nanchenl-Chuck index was -584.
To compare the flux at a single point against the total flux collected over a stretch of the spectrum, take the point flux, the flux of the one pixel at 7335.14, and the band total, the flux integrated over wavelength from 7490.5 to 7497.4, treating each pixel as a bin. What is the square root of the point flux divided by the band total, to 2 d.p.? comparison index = 0.35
